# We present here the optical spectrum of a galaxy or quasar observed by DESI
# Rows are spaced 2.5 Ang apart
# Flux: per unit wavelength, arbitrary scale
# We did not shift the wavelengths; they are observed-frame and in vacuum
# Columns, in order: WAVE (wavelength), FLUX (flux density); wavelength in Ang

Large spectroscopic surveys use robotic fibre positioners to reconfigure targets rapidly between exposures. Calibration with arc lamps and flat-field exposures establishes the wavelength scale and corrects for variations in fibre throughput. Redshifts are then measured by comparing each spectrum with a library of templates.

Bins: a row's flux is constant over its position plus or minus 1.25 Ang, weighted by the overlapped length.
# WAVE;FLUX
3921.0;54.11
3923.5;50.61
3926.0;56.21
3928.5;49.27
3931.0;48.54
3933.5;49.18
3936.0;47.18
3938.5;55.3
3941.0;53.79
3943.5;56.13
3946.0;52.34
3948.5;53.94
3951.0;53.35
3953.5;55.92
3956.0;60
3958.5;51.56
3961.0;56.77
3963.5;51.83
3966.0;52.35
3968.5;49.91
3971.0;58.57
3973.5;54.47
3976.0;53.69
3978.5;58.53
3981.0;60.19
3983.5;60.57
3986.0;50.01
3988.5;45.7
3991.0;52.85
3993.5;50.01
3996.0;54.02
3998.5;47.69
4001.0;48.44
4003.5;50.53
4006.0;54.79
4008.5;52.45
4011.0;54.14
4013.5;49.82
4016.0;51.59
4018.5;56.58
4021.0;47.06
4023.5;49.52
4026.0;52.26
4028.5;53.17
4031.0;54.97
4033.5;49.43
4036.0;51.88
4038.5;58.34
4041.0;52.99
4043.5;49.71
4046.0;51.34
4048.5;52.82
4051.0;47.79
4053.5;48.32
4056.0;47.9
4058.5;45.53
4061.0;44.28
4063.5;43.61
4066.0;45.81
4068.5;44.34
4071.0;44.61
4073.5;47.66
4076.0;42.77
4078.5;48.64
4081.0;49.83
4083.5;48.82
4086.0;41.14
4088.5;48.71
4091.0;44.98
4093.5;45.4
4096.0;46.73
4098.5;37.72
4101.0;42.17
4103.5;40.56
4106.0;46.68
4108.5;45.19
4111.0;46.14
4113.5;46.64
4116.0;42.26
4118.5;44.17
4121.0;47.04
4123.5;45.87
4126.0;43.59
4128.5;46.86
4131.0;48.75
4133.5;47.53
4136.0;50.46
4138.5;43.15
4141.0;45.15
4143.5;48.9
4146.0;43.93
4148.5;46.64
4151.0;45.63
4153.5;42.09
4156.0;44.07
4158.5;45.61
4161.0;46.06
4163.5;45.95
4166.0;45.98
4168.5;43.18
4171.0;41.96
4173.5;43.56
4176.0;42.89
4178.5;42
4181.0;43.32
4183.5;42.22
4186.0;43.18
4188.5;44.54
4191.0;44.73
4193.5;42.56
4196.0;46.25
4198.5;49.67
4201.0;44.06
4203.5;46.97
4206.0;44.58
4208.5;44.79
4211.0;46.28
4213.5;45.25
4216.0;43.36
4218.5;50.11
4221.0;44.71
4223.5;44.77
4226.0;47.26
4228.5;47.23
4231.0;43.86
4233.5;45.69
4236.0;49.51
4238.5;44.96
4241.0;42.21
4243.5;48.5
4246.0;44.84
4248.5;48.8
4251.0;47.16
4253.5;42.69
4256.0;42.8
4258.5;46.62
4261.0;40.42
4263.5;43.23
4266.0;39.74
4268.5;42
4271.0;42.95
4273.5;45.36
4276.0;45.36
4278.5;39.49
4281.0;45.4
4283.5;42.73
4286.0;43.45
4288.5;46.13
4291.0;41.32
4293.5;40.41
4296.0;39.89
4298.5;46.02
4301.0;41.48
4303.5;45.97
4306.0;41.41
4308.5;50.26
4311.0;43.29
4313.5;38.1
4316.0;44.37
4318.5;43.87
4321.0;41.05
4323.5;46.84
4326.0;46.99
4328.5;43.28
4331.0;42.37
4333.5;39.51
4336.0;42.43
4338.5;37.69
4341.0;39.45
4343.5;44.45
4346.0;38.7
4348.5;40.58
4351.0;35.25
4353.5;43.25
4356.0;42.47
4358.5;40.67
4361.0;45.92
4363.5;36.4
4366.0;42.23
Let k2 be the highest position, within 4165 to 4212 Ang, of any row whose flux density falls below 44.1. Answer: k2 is 4201.0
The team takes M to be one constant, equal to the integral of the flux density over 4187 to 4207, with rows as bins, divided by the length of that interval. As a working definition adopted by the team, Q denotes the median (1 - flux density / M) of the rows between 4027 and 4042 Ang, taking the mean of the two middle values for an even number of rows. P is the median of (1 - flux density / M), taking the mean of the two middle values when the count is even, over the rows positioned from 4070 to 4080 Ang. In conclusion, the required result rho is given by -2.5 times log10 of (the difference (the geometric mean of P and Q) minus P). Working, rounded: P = -0.016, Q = -0.17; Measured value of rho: 2.9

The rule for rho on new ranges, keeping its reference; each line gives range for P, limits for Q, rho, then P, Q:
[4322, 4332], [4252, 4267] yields 4.7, 0.008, 0.06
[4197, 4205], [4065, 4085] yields 2.9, -0.035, -0.03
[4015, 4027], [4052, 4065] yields 2.0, -0.136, 0.00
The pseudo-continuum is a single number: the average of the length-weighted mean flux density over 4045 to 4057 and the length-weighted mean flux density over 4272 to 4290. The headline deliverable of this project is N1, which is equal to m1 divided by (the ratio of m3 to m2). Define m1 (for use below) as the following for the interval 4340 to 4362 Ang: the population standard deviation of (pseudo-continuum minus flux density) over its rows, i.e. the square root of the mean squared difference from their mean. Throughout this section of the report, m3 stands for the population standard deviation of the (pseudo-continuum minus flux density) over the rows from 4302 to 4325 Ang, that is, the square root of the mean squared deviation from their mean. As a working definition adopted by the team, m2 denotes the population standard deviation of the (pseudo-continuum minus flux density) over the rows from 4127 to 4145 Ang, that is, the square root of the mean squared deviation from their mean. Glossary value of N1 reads 2.1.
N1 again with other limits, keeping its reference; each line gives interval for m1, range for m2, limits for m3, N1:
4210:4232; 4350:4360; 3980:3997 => 1.2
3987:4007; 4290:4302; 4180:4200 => 2.8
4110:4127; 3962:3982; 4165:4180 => 4.3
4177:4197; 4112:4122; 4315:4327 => 1.2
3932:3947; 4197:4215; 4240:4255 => 2.2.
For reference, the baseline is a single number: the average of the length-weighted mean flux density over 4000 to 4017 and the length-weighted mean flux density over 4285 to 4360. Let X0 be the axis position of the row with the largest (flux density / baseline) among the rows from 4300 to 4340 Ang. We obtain 4308.5 Ang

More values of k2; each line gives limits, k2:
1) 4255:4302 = 4301.0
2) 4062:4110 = 4103.5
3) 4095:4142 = 4138.5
